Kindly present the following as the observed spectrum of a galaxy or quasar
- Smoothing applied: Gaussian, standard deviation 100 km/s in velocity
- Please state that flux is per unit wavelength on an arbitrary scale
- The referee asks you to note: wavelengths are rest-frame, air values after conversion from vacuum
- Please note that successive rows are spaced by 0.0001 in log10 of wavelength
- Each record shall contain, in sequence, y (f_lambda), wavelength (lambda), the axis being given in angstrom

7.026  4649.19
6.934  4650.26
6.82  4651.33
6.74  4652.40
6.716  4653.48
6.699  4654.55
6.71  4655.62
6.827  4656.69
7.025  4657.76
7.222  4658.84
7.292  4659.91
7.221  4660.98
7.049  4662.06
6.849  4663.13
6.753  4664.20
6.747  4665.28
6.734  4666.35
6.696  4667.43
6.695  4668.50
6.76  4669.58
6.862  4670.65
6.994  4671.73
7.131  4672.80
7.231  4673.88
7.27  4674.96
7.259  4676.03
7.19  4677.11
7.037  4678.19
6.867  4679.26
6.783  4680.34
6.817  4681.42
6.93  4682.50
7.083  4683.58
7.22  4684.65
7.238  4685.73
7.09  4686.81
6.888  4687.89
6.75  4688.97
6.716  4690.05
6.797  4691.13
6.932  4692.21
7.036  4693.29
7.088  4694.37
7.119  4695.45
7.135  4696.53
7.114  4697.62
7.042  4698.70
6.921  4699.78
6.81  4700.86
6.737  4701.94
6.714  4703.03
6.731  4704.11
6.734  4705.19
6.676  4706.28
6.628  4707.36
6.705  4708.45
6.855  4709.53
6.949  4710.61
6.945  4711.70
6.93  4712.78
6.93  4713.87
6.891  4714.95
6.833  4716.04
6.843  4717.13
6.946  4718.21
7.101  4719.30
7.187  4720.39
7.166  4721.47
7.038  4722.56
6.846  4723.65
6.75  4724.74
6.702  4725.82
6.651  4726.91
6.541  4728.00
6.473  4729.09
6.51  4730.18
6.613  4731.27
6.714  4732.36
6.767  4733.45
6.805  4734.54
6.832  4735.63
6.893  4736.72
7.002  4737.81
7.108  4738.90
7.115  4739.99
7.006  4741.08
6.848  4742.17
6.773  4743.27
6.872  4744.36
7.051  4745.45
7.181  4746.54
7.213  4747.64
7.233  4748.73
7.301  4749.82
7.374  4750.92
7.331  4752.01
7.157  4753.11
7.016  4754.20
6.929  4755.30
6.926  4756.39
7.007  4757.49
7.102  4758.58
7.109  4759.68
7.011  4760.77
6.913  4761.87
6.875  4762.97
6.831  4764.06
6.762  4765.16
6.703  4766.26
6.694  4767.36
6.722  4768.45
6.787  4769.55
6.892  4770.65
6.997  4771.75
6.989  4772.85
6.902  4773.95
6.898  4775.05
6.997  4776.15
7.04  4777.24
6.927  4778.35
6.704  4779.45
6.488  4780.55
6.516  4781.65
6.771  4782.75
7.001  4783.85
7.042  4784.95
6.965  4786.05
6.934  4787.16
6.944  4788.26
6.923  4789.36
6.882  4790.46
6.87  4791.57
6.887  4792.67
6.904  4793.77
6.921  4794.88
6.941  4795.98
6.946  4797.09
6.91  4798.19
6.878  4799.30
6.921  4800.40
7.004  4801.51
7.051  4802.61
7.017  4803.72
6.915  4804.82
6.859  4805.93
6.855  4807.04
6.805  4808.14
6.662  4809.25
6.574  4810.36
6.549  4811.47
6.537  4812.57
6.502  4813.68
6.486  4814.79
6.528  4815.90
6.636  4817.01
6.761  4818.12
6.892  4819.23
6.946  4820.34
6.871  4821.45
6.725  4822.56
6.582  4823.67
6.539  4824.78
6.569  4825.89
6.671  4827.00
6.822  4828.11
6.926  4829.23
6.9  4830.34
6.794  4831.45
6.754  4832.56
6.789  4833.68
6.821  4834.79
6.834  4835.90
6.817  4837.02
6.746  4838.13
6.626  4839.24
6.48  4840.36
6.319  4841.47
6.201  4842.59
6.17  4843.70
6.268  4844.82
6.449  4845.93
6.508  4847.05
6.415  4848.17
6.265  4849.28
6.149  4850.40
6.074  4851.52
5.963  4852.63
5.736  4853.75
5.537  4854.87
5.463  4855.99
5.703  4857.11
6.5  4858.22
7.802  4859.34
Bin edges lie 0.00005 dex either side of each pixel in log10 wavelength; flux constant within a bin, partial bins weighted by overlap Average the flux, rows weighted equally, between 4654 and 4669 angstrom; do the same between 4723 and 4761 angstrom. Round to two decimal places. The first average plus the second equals 13.83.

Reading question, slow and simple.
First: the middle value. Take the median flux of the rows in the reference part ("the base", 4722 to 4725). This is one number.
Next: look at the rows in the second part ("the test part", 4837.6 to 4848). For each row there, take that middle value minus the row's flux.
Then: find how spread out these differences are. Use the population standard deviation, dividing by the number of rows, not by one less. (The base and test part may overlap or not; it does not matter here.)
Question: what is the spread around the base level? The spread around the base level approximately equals 0.18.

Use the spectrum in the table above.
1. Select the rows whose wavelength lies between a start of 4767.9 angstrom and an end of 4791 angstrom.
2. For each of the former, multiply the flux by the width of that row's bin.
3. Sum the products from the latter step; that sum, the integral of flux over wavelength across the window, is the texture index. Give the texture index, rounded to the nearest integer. 159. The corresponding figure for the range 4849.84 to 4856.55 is 39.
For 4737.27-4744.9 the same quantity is 53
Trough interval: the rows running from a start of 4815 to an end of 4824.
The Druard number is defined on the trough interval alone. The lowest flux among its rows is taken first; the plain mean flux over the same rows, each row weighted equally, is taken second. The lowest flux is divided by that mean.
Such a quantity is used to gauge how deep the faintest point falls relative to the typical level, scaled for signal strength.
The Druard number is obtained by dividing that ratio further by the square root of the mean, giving 0.373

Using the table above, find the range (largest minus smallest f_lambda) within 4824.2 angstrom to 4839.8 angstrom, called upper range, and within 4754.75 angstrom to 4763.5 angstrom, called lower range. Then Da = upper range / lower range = 1.65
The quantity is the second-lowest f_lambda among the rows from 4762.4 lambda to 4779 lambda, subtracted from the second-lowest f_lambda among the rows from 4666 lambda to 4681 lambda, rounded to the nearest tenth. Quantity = 0.0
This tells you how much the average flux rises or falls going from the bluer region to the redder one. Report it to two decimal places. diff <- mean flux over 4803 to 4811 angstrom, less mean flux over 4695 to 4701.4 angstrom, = -0.21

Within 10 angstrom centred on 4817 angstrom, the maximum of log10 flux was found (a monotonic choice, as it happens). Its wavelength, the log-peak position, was 4820.34 angstrom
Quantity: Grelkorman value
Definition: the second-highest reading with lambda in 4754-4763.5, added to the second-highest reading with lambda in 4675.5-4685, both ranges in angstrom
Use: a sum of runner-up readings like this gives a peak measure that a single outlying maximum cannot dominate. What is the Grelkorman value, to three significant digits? 14.3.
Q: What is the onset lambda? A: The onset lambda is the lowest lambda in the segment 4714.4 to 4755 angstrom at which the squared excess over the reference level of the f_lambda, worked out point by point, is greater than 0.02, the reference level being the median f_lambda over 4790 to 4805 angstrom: 4719.30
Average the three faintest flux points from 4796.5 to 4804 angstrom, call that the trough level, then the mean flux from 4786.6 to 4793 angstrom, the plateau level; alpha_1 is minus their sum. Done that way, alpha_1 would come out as -13.81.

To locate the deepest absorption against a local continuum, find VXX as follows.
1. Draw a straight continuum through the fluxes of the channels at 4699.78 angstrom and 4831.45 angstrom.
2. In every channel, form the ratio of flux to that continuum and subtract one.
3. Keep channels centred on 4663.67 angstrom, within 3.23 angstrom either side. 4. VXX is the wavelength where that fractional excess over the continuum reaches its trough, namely 4666.35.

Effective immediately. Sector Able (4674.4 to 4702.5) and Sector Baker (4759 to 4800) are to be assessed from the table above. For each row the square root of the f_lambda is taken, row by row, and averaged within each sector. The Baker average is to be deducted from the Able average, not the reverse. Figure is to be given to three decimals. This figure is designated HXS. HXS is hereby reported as 0.022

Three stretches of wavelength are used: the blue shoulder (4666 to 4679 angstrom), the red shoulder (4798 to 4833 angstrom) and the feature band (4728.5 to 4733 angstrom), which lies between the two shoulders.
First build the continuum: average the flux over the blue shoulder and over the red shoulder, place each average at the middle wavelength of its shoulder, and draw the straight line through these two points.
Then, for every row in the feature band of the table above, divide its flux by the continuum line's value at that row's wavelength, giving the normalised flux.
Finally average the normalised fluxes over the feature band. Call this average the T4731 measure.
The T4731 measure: 0.95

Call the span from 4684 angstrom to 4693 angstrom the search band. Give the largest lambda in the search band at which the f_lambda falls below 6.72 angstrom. 4690.05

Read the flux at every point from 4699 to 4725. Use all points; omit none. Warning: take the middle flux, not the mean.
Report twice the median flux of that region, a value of 13.7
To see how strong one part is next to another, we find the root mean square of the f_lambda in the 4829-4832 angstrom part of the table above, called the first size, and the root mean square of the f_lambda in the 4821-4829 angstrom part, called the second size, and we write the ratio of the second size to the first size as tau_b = 0.972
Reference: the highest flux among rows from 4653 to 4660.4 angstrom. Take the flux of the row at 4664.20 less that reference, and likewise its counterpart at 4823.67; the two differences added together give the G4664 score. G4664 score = -1.25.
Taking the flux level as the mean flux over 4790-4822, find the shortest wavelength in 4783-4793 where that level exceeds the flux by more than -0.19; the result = 4786.05 angstrom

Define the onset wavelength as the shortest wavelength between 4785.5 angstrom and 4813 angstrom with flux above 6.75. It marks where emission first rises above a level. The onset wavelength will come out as 4786.05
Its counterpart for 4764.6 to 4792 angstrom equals 4765.16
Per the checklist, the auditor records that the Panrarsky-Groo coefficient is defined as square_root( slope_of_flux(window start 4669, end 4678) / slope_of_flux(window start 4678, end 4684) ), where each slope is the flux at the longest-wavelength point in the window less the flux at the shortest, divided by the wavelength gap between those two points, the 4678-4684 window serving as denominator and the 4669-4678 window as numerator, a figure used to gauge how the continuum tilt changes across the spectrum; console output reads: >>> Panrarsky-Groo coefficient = 2.6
